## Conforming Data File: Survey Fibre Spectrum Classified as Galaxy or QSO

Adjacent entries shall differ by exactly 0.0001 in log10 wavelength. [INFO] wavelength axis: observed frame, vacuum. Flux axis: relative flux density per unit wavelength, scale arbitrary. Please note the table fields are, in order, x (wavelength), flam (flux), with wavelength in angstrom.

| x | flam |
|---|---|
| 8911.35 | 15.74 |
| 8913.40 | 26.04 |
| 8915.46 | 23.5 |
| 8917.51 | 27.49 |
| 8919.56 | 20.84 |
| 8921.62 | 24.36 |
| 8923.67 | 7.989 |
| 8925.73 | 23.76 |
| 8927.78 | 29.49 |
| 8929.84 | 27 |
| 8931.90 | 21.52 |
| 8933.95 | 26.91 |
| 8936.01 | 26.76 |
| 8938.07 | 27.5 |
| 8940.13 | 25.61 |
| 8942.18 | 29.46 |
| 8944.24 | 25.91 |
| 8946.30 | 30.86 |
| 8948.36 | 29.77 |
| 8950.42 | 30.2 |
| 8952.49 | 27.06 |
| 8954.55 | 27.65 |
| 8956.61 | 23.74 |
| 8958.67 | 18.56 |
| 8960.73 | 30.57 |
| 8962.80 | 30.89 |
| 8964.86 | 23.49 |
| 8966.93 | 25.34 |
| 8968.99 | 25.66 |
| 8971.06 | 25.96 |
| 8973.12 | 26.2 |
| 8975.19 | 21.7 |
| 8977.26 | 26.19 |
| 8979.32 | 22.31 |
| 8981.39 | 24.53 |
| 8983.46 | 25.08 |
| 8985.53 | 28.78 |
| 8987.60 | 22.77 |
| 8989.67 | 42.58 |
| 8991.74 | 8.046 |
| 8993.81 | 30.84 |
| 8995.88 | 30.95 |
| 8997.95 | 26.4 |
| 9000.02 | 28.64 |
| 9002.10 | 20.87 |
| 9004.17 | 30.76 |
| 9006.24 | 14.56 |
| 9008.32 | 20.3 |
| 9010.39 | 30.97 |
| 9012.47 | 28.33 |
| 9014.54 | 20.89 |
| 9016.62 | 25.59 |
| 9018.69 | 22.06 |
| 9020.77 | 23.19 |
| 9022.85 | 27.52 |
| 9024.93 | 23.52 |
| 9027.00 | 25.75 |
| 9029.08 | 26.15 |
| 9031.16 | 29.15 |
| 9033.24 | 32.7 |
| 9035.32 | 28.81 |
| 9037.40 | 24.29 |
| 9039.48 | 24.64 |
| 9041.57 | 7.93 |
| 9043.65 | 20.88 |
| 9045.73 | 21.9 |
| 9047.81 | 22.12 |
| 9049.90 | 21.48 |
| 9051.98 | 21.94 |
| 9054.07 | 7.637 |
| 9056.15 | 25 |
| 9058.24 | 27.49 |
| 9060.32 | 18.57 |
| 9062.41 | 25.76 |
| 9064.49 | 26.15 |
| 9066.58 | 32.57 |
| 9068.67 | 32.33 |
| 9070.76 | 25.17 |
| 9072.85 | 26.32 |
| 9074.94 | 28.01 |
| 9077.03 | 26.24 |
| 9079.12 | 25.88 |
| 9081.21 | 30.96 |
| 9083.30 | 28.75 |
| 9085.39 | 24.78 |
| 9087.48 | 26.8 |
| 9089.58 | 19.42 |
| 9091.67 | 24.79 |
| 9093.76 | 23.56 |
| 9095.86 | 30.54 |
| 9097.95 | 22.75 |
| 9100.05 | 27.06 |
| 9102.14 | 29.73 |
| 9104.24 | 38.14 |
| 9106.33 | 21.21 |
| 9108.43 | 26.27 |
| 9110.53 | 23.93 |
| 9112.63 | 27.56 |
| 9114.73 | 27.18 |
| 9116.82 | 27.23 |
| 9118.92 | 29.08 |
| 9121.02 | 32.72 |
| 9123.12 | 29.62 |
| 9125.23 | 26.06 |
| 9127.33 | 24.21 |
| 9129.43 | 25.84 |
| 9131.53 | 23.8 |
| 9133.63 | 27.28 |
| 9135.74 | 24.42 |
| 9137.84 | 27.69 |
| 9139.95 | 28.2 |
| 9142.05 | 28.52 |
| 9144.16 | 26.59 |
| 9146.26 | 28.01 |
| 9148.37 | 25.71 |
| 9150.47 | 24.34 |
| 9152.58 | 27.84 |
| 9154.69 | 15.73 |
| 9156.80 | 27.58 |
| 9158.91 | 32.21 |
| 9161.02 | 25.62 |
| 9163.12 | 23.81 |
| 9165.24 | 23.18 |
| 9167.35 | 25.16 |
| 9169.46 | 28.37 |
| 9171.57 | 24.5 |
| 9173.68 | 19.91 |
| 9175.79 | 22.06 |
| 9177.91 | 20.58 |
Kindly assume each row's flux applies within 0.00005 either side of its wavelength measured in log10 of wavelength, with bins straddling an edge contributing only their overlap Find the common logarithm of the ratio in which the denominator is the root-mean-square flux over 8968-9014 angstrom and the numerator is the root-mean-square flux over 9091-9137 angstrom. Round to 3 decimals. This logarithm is 0.013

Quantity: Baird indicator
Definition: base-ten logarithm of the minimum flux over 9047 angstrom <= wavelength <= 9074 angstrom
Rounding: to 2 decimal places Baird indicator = 0.88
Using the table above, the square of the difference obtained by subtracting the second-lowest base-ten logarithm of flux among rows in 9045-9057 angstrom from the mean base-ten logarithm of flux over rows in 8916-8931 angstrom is 0.0000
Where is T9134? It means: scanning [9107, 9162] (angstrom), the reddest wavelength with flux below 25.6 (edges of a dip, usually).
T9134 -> 9154.69 angstrom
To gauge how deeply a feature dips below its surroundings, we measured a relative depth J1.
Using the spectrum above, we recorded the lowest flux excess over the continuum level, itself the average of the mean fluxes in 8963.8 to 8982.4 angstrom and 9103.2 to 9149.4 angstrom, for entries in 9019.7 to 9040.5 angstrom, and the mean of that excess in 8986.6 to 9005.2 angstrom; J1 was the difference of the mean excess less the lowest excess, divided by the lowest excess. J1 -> -1.3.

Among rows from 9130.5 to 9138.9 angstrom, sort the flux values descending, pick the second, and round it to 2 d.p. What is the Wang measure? 27.28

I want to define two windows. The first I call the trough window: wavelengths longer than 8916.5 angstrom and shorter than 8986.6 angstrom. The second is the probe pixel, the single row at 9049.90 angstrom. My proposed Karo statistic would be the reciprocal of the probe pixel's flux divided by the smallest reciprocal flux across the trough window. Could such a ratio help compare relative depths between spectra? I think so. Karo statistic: 1.4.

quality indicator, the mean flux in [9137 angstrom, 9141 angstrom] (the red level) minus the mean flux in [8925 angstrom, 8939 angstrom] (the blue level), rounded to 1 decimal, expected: 1.8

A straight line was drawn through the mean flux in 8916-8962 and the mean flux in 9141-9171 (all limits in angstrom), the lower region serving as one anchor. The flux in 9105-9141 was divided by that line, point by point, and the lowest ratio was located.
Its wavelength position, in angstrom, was 9106.33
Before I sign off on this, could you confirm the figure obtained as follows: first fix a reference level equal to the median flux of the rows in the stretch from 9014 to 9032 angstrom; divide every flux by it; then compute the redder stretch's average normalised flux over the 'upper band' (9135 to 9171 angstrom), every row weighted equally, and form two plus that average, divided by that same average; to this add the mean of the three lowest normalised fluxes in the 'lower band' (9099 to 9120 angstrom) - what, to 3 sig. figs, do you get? 3.89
